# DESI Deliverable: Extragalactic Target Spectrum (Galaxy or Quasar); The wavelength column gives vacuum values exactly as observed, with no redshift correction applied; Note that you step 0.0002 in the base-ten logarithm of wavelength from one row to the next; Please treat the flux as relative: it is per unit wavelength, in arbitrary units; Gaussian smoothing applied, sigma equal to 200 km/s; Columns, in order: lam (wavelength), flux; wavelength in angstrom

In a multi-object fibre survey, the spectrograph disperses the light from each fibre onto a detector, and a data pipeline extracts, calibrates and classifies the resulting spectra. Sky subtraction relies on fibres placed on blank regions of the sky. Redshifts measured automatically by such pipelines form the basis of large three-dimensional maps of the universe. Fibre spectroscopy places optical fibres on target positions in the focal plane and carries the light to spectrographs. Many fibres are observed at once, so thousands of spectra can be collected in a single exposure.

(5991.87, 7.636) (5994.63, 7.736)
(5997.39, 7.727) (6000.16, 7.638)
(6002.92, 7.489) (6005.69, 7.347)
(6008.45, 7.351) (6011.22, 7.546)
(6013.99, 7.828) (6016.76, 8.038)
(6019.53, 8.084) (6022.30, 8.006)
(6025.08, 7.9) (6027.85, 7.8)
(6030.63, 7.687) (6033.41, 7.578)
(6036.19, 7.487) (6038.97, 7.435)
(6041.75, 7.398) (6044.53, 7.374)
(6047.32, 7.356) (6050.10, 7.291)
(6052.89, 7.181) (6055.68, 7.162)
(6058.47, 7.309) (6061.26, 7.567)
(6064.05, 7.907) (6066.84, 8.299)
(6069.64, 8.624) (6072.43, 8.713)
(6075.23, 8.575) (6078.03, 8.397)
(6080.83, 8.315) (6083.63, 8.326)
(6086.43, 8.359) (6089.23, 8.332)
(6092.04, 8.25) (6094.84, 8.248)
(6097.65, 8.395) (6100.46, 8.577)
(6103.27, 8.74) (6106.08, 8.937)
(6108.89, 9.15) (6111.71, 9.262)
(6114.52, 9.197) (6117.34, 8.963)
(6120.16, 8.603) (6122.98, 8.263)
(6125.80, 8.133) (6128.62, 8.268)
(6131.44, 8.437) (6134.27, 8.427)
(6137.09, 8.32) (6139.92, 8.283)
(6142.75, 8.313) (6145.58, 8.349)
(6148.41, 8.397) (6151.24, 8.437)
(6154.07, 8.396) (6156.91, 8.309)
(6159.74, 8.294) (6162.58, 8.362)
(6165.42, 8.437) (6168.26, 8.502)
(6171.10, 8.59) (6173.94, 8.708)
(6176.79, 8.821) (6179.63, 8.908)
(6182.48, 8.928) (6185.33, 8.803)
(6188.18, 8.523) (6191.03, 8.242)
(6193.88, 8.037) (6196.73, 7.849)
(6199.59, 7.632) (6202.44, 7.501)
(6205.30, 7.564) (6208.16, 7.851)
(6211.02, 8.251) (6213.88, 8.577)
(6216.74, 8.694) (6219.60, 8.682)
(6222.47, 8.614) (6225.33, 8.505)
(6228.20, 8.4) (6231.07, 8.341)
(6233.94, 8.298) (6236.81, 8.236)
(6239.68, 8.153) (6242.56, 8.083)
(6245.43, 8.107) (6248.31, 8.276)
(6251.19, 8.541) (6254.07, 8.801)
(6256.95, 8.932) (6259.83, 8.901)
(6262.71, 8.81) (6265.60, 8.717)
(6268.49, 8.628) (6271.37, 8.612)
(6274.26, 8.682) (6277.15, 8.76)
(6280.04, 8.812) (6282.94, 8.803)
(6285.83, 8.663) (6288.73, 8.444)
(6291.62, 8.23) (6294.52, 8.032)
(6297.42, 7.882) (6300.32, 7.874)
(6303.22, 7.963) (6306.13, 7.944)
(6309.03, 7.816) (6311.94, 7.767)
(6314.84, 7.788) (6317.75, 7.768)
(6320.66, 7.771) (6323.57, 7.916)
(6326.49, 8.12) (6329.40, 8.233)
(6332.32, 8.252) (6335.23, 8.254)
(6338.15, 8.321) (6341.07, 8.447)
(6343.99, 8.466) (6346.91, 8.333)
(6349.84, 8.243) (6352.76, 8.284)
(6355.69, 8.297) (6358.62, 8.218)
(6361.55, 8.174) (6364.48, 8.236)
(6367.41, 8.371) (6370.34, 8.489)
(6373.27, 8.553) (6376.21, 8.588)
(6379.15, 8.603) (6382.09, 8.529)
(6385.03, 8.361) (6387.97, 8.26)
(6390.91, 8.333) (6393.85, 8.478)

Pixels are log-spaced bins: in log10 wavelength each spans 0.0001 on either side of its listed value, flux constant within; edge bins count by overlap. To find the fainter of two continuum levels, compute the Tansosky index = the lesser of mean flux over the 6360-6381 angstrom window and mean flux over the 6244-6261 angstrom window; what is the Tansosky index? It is 8.43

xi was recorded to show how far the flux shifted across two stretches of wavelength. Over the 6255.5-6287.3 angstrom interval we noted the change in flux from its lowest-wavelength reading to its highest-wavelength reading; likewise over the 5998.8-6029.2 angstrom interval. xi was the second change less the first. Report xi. 0.43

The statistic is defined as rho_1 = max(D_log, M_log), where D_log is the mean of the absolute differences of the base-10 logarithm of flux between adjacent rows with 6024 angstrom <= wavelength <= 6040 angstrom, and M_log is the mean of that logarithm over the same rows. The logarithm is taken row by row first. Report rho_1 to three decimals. 0.883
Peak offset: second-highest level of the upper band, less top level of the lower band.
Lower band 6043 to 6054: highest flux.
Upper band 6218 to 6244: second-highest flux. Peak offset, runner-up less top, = 1.2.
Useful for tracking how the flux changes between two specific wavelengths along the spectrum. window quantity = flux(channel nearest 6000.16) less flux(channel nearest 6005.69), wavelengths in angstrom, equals 0.3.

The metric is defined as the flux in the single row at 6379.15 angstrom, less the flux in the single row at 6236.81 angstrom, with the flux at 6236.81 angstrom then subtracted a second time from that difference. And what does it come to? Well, -7.87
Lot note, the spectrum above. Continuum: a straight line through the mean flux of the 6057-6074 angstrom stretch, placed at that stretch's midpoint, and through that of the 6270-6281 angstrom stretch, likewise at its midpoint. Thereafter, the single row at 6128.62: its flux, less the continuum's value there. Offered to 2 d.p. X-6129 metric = 0.00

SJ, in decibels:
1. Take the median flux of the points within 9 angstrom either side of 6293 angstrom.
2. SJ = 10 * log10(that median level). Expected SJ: 9.10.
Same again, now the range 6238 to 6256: 9.15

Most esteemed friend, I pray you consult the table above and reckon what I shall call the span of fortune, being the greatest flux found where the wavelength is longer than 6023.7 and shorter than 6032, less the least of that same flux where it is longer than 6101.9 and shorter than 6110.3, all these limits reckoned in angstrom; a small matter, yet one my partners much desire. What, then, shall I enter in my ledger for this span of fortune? -0.84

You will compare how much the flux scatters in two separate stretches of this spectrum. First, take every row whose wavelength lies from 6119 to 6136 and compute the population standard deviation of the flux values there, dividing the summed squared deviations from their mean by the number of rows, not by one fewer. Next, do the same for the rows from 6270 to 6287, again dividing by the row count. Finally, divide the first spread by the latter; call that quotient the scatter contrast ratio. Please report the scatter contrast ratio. 2.0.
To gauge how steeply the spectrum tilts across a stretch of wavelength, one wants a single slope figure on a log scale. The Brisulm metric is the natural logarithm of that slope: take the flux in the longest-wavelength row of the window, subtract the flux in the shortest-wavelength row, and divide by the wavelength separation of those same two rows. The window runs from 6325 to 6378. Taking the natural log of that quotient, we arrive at -4.67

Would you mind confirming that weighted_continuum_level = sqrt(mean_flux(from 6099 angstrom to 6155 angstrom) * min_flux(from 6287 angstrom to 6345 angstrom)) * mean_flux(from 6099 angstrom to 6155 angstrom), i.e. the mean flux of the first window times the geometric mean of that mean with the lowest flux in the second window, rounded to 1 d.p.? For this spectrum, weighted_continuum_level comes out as 70.0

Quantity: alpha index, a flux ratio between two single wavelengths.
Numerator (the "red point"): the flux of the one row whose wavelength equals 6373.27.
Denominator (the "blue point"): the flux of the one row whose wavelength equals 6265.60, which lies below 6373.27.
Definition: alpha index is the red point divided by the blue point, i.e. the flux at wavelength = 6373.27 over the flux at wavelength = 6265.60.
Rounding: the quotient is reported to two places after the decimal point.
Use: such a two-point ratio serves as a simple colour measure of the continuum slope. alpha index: 0.98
